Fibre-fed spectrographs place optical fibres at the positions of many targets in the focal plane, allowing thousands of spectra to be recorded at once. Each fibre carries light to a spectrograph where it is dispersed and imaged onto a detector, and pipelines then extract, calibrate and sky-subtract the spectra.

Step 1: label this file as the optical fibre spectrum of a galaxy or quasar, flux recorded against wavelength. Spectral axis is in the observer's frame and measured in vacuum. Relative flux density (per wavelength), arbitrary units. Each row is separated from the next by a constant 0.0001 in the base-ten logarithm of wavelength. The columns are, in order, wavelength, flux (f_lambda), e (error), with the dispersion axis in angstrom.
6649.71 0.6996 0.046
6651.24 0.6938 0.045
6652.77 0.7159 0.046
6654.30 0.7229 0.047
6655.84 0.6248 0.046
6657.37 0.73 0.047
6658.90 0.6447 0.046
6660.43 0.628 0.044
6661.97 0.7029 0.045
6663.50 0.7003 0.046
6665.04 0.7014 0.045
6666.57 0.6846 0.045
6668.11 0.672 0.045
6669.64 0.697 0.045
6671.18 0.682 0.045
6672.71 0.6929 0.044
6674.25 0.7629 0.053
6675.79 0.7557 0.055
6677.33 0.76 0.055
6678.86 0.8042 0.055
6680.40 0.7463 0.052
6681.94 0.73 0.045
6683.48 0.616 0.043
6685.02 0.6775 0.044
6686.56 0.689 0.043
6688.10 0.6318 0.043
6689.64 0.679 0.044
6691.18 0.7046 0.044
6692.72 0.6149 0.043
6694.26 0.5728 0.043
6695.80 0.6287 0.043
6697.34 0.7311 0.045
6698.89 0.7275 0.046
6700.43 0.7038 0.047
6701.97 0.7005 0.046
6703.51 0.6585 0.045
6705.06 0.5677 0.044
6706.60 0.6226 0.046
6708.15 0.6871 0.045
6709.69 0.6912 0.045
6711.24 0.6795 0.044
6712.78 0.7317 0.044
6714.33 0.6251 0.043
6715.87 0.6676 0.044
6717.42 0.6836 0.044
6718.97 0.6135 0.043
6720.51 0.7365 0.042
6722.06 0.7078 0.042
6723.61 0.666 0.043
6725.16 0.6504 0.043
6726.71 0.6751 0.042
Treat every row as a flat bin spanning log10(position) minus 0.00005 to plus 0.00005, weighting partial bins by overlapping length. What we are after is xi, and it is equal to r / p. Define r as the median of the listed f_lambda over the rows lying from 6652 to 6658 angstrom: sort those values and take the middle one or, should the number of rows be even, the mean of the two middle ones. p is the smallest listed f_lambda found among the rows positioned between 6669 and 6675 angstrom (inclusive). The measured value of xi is 1.05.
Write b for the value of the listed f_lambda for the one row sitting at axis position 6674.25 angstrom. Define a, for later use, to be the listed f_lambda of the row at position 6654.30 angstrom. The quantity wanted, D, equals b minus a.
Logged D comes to 0.04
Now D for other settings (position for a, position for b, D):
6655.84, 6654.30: 0.10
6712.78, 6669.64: -0.03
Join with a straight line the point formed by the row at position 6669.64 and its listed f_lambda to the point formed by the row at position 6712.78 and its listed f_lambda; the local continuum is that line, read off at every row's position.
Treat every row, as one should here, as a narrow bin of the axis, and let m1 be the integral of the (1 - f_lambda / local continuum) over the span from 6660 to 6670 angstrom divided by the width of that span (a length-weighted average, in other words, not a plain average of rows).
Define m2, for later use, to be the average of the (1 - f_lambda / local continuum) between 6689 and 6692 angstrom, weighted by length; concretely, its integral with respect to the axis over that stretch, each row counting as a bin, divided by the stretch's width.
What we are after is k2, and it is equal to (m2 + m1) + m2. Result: 0.08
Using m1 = 0.01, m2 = 0.032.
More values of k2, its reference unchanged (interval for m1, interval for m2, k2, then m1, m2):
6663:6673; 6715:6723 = 0.16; 0.01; 0.076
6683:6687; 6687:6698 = 0.24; 0.07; 0.088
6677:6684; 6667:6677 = -0.08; -0.04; -0.018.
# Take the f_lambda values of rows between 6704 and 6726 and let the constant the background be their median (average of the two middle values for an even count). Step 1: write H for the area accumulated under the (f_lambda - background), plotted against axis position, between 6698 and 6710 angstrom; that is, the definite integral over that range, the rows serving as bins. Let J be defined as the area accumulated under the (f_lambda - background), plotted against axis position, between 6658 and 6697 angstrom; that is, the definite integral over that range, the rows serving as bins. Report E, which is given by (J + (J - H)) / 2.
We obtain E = 0.58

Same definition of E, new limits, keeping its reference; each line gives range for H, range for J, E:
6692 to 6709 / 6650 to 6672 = 0.42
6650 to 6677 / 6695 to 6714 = -0.25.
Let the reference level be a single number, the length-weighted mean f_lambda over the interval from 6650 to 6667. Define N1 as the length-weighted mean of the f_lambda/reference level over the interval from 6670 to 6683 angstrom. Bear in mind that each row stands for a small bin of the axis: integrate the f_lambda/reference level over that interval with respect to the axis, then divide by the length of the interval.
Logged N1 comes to 1.07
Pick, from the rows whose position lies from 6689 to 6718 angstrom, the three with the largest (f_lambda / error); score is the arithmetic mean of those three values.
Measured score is 16.30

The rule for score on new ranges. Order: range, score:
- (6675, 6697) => 16.09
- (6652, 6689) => 16.00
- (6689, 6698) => 15.90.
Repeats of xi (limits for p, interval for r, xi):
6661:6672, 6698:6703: 1.05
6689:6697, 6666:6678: 1.21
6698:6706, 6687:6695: 1.11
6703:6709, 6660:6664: 1.23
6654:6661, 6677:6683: 1.21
